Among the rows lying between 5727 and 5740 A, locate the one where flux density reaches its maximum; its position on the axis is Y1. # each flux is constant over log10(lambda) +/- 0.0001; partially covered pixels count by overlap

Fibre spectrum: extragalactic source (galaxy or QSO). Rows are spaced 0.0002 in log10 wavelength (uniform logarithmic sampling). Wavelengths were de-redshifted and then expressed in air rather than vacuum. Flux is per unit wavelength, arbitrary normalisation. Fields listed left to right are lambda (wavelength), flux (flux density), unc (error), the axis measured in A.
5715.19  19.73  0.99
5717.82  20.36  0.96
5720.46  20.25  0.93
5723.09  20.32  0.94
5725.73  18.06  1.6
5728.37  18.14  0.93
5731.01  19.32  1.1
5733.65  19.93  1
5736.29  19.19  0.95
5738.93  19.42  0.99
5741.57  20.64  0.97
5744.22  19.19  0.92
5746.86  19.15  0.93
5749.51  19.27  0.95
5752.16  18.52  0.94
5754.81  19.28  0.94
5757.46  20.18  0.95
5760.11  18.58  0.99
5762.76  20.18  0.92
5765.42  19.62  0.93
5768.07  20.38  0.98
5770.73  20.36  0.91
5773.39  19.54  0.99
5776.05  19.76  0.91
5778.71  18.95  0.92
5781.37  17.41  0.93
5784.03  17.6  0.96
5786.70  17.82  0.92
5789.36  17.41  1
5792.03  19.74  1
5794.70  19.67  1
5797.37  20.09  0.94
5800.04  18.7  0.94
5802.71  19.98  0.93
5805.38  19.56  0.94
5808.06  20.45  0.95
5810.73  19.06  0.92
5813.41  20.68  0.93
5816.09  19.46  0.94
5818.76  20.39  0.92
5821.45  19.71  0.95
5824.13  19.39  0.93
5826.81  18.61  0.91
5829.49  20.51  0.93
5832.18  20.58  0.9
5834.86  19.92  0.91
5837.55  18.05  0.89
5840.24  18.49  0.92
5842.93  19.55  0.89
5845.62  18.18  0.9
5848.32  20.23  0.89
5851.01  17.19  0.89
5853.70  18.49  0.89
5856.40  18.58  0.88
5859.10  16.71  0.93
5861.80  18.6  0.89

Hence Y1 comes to 5733.65 A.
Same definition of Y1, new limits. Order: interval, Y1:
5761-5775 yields 5768.07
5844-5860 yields 5848.32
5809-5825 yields 5813.41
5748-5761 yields 5757.46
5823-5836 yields 5832.18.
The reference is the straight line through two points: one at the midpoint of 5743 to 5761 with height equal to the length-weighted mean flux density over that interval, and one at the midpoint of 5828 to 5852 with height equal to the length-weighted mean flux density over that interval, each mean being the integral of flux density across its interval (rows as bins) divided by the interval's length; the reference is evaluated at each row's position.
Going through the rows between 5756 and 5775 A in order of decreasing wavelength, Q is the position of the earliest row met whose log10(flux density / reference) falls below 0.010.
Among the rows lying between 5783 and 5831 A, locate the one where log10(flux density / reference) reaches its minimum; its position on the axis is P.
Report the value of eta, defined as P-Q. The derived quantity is 16.0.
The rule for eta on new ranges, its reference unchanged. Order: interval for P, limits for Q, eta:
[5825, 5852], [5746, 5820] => 34.9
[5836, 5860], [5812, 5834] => 32.3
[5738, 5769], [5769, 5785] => -31.9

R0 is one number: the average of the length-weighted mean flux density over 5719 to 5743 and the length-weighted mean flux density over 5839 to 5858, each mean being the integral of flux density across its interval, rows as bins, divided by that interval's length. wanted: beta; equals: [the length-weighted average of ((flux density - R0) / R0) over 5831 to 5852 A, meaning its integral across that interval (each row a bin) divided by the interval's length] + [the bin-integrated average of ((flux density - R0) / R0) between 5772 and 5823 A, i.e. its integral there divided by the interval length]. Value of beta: 0.010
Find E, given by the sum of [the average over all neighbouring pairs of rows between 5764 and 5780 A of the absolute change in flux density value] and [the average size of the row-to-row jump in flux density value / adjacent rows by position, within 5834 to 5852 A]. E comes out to 2.2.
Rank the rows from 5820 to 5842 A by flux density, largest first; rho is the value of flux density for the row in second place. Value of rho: 20.51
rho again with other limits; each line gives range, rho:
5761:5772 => 20.36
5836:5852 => 19.55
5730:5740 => 19.42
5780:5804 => 19.98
